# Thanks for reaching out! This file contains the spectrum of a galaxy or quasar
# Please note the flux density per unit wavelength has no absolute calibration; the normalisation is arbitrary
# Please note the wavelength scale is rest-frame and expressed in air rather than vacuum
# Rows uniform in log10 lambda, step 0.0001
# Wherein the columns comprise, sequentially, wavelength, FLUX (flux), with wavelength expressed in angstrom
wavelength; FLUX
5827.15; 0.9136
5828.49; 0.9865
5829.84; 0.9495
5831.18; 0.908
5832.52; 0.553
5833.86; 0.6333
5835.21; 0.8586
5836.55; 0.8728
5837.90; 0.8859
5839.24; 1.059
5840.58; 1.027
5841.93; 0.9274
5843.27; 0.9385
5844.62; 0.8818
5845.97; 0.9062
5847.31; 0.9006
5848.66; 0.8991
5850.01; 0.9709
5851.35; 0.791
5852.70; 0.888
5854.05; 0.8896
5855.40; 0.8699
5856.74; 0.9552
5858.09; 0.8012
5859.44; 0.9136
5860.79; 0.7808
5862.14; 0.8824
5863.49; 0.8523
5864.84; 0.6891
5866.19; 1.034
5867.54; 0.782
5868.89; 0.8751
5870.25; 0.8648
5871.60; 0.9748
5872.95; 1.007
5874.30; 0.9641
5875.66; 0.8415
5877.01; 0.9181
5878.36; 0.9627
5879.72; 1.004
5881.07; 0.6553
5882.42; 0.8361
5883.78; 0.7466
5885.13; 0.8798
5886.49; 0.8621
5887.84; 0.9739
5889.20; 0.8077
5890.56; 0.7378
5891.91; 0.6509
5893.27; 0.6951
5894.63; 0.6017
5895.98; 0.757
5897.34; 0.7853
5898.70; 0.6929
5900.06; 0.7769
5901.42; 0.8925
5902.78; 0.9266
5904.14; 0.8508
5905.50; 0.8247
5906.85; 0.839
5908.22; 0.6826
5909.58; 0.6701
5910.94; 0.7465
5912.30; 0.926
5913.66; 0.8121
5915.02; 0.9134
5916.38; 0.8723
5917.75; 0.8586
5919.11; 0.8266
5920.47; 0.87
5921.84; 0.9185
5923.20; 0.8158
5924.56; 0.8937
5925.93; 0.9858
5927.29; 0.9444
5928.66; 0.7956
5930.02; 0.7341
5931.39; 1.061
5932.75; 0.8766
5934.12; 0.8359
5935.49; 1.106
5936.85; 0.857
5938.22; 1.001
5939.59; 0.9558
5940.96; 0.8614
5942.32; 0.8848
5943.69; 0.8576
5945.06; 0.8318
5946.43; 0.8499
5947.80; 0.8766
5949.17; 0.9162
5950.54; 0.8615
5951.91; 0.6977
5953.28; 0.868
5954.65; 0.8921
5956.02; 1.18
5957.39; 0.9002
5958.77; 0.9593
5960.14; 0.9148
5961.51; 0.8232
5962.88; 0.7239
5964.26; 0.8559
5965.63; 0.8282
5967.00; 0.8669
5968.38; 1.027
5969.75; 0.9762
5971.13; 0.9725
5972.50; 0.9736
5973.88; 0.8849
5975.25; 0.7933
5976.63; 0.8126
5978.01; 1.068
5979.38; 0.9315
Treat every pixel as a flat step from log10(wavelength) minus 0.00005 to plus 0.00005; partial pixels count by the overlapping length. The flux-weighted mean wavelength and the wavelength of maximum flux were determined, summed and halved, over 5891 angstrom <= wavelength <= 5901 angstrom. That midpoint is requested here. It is 5896.7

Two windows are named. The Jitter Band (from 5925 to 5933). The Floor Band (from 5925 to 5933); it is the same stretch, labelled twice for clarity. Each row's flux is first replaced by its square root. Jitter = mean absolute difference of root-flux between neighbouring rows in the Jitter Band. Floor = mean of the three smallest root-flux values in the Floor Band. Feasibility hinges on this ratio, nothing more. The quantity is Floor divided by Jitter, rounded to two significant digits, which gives 11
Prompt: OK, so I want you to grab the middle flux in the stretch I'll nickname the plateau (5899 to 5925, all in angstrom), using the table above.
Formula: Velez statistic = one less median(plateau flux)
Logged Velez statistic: 0.149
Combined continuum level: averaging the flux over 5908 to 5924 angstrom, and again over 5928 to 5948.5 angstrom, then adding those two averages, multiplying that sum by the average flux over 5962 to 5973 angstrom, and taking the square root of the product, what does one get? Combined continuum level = 1.25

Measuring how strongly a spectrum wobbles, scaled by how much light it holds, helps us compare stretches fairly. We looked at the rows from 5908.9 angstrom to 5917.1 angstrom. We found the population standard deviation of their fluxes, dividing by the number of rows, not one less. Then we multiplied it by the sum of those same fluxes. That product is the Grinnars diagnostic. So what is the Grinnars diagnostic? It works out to 0.45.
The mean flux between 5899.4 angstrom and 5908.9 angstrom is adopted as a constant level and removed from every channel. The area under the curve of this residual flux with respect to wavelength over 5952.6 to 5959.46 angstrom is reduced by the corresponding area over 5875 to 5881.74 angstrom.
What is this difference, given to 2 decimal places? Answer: 0.58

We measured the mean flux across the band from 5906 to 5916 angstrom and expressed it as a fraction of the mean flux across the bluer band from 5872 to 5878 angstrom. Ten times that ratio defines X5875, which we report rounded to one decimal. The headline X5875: 8.6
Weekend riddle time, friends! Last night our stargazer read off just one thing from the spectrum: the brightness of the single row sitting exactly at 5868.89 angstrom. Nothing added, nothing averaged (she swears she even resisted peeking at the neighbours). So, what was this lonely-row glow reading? 0.8751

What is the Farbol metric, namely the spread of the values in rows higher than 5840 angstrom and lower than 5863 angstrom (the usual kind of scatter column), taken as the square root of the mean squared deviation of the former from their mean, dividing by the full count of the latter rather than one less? 0.061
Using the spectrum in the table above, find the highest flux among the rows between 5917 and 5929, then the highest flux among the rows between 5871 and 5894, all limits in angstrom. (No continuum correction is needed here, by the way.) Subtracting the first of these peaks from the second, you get 0.02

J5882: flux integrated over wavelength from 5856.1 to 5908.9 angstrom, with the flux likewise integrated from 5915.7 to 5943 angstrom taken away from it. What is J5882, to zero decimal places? 20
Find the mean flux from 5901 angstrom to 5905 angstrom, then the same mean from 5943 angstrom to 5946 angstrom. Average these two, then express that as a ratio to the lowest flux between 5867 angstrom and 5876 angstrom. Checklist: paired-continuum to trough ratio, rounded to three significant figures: 1.11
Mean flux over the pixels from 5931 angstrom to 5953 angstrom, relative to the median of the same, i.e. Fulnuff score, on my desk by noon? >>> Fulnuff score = 1.03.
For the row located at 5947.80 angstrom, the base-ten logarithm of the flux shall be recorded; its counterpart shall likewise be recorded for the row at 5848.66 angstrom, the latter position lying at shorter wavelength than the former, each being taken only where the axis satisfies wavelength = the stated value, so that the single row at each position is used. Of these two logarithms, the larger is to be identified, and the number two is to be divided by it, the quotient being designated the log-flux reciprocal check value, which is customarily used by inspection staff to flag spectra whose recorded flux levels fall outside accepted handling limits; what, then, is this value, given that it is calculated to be -43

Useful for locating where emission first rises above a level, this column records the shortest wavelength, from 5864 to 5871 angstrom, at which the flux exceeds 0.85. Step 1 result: 5866.19 angstrom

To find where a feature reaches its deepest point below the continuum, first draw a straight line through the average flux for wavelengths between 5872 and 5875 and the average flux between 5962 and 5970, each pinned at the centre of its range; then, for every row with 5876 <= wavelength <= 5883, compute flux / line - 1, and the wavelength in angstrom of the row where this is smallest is 5881.07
